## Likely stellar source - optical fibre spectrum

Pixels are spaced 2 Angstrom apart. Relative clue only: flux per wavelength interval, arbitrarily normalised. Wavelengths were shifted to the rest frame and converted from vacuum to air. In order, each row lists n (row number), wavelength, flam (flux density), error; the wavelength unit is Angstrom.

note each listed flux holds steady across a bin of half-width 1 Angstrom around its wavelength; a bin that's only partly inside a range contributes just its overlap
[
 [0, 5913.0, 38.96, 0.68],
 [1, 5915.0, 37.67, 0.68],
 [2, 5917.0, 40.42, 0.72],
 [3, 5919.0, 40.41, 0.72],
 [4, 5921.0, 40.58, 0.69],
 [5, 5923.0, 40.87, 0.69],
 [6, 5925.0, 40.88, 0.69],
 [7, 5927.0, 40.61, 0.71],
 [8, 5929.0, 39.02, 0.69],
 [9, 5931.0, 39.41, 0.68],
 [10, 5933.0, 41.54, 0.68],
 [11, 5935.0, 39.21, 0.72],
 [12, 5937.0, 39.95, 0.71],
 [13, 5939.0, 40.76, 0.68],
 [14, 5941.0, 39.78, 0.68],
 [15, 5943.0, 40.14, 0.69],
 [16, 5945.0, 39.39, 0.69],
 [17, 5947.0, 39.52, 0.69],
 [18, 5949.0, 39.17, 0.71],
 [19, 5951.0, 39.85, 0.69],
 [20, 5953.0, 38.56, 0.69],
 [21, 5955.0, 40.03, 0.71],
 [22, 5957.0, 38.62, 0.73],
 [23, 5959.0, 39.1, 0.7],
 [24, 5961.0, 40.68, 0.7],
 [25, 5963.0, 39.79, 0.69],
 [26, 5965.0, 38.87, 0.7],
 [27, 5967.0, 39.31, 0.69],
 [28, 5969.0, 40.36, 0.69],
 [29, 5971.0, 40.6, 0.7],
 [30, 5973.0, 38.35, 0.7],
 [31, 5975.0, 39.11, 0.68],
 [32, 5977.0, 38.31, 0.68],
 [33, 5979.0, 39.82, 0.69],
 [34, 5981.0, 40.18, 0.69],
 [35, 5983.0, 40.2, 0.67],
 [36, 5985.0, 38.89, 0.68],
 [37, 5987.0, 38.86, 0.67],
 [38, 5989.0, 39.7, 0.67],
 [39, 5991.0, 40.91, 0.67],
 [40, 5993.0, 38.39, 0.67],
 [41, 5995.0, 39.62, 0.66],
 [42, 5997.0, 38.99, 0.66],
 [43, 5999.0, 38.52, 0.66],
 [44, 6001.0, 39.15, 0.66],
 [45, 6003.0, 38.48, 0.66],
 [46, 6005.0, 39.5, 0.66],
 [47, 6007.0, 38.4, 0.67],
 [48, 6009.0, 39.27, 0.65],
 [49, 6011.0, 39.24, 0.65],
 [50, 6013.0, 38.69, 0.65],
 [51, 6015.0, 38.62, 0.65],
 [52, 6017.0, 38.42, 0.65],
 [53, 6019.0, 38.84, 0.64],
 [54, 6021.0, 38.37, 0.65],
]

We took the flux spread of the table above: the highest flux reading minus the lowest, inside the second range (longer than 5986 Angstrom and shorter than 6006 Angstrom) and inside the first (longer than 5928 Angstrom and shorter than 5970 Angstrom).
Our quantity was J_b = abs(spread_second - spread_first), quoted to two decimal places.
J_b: 0.46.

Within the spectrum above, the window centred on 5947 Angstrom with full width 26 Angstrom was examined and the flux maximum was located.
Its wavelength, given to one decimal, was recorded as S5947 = 5939.0 Angstrom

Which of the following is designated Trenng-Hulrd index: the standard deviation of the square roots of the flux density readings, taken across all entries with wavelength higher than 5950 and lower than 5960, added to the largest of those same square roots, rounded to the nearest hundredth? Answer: 6.38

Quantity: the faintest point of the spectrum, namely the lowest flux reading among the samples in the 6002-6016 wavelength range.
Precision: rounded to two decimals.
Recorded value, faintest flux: 38.40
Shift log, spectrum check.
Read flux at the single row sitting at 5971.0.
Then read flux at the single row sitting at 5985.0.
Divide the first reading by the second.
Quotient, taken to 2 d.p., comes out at 1.04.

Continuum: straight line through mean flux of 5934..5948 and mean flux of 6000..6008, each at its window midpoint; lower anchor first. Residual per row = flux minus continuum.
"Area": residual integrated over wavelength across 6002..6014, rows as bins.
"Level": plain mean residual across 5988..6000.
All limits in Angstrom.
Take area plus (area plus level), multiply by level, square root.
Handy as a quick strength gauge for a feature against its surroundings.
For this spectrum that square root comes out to 1.0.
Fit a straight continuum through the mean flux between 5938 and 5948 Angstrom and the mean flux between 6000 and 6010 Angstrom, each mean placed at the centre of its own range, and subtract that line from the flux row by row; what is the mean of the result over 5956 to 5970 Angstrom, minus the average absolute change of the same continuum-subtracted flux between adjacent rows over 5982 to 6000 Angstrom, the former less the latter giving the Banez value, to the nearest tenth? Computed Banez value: -1.1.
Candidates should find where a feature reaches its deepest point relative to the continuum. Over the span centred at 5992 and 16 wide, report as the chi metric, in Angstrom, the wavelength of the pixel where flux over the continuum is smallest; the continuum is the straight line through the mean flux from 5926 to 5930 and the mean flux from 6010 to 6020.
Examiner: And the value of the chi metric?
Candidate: 5993.0 Angstrom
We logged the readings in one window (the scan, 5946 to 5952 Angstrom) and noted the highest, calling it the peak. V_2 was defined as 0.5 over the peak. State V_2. 0.0125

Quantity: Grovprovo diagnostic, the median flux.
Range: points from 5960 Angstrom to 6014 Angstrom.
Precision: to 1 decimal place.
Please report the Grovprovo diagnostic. 39.2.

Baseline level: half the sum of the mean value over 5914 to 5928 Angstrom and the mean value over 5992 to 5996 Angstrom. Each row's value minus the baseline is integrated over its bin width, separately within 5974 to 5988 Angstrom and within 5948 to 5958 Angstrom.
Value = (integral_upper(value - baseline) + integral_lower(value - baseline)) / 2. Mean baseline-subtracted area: -3.7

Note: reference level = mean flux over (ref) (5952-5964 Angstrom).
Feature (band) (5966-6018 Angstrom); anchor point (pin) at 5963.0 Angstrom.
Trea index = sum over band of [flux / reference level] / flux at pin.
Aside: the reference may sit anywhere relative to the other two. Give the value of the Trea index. 0.6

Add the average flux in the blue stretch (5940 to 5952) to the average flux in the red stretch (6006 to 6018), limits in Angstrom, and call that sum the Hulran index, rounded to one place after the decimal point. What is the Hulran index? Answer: 78.4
